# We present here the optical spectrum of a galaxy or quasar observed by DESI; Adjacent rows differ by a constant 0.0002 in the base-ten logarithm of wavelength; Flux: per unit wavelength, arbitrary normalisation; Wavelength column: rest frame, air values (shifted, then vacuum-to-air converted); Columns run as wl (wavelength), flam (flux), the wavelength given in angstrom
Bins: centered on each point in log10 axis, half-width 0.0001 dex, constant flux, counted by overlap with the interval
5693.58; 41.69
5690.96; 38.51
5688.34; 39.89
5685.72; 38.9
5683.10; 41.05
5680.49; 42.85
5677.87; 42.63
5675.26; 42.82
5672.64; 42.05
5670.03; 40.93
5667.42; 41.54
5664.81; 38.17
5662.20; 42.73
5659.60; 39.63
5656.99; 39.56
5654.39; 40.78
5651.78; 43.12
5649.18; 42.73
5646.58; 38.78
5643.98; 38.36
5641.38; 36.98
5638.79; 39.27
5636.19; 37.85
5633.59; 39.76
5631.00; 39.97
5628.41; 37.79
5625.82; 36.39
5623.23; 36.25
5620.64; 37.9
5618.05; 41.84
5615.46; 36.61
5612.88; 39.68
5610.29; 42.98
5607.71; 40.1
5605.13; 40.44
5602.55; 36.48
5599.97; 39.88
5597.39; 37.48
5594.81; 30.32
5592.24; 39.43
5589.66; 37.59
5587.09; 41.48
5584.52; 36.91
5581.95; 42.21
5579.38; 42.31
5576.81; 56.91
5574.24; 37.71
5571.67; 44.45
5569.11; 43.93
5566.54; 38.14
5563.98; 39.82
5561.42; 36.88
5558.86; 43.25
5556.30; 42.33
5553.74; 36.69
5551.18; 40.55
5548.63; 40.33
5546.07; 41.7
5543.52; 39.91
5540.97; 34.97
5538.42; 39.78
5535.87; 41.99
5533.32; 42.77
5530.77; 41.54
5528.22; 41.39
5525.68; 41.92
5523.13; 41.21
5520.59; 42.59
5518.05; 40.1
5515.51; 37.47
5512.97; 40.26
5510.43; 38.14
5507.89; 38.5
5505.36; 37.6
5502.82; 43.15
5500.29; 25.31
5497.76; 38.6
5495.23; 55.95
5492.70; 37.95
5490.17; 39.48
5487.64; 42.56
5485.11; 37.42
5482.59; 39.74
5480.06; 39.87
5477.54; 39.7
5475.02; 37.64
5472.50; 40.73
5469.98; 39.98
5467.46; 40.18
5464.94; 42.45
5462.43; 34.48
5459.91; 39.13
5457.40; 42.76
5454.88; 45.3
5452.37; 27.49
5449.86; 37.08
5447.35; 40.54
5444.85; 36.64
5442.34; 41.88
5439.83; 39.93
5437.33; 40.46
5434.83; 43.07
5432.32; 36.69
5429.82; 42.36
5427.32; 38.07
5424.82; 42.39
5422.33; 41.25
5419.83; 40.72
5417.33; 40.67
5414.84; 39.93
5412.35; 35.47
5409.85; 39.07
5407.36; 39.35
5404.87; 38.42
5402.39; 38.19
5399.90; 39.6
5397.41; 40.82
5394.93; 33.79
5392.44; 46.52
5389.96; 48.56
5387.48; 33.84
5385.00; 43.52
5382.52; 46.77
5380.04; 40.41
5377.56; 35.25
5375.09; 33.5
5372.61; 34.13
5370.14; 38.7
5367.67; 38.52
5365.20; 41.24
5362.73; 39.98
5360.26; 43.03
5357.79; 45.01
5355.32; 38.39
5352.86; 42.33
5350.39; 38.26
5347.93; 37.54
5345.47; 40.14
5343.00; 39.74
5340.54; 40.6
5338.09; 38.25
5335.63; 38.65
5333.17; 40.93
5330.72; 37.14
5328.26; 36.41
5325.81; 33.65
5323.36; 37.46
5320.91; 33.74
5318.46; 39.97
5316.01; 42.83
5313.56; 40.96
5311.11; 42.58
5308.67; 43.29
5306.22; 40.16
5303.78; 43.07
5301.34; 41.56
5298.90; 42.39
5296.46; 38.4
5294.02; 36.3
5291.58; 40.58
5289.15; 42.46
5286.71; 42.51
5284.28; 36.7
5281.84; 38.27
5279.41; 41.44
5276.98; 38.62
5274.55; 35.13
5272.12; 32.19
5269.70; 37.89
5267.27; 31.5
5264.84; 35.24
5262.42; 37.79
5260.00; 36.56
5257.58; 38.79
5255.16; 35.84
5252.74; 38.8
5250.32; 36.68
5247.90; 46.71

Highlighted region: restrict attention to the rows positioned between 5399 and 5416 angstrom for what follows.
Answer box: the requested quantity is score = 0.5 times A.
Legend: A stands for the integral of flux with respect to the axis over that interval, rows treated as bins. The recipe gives 328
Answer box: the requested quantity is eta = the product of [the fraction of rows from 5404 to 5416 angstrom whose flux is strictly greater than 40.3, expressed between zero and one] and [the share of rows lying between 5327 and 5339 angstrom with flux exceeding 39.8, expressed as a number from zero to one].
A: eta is 0.00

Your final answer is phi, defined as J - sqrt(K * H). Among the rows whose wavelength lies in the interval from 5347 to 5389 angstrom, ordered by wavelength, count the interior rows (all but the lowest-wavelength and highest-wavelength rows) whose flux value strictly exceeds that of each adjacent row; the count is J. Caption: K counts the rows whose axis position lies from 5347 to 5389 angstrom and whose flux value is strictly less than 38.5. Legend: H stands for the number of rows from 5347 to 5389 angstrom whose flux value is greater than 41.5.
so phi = -0.9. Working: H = 5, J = 5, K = 7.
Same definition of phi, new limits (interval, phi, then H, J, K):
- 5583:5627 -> 1.8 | 2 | 6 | 9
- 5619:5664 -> -1.6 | 3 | 3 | 7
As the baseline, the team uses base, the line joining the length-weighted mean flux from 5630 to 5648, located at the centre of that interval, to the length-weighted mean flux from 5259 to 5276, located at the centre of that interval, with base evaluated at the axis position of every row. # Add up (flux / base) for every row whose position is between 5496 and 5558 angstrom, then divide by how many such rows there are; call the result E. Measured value 1.05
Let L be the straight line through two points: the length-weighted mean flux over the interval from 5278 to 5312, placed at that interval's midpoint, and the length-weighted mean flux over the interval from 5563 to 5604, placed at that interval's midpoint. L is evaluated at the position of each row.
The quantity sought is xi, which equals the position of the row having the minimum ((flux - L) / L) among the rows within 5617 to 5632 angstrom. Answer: 5623.23 angstrom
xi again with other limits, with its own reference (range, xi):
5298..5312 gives 5306.22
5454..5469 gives 5462.43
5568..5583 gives 5574.24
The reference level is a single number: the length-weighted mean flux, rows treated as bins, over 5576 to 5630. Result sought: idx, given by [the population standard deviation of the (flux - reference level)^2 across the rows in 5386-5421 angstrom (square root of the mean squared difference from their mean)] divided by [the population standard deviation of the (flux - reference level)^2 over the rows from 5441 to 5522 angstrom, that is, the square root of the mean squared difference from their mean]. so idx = 0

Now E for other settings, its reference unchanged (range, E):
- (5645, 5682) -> 1.06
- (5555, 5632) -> 1.04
